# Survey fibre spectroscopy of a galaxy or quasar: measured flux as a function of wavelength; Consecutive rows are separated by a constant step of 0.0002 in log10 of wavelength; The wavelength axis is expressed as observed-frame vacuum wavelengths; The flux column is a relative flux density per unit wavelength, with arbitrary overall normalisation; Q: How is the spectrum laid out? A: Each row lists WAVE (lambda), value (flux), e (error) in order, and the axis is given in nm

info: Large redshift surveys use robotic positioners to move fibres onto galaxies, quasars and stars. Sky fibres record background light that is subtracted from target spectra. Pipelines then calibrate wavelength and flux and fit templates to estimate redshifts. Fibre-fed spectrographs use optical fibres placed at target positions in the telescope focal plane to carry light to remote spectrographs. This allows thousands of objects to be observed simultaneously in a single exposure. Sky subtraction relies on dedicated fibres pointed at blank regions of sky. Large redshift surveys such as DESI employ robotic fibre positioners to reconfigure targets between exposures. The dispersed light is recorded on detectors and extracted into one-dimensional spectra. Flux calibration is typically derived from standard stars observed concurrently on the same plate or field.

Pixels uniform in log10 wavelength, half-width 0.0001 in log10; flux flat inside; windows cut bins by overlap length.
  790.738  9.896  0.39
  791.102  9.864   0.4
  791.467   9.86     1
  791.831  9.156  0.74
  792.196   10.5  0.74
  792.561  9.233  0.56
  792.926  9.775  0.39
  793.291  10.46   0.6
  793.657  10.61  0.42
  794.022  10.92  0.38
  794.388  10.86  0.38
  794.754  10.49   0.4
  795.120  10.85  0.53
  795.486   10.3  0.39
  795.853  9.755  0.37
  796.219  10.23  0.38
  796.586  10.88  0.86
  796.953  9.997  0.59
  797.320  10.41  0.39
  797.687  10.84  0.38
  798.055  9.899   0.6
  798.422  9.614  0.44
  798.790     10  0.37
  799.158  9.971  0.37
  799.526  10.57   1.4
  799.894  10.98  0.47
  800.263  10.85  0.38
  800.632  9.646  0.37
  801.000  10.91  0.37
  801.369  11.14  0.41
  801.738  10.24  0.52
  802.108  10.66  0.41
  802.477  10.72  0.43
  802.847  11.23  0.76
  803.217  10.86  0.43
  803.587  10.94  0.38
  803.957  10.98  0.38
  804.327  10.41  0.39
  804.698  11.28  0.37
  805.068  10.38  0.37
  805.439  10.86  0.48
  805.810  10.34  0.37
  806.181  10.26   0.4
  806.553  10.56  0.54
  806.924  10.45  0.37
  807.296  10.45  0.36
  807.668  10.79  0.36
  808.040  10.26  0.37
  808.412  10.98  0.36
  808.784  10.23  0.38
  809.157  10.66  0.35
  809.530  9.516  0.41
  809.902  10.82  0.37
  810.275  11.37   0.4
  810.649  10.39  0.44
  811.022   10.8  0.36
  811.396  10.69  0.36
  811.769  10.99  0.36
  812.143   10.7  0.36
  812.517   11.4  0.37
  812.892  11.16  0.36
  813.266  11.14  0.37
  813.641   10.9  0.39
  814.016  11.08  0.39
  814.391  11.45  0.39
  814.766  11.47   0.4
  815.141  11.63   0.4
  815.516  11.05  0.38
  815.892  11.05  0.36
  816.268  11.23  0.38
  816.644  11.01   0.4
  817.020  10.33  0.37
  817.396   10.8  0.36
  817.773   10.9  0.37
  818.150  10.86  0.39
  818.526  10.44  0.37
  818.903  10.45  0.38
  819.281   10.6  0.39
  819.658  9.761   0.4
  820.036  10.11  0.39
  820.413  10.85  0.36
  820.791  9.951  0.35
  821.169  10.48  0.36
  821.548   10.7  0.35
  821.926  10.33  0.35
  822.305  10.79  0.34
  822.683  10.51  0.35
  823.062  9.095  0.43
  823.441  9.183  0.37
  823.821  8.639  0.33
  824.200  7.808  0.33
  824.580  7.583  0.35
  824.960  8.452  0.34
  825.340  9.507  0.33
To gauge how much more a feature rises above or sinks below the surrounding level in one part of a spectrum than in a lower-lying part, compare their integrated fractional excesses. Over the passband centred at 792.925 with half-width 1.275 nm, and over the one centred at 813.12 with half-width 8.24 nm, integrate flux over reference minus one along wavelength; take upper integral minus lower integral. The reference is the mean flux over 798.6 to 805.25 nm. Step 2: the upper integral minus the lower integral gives 0.2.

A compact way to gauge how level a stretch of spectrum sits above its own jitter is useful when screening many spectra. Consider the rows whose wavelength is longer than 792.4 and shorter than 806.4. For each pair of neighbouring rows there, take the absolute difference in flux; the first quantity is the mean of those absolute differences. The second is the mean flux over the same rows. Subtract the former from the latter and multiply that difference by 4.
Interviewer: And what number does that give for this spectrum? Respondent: 40.0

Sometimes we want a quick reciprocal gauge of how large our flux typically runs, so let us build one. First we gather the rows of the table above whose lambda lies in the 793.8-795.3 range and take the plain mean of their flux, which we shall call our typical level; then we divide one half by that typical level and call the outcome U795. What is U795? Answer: 0.0464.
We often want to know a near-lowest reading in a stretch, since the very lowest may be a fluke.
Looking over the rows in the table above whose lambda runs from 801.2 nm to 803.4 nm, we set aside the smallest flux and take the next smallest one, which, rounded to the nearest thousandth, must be 10.660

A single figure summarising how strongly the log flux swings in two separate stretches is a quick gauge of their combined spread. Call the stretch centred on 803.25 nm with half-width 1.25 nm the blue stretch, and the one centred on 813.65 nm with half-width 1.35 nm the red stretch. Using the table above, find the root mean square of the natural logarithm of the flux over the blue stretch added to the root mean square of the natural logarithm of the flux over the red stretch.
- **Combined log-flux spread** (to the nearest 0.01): 4.80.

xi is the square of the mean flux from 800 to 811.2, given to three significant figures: 113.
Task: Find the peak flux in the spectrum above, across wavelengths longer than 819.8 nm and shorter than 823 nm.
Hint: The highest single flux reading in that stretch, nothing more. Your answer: 10.85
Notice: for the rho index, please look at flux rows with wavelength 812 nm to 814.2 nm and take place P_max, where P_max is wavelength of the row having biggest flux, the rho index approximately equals 812.517 nm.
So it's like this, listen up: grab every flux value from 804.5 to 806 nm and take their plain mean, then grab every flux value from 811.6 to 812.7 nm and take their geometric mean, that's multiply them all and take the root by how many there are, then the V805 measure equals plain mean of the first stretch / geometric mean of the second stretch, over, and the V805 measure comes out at 0.97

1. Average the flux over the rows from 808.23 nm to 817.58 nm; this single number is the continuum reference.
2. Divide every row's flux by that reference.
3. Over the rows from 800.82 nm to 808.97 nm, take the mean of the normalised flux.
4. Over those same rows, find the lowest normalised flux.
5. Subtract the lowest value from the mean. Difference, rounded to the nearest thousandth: 0.041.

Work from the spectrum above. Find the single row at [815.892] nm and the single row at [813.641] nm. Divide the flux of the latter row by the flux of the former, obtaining 0.99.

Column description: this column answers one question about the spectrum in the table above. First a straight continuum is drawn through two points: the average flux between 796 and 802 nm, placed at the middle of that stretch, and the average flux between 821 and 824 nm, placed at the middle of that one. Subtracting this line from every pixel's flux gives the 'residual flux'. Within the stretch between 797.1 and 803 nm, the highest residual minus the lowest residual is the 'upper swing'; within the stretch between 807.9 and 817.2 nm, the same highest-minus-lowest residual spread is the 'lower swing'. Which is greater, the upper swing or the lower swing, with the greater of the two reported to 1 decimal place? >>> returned 2.2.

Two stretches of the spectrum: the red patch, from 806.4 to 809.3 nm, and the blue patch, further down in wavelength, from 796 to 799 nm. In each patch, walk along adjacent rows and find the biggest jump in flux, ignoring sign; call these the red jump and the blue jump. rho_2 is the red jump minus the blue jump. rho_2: -0.2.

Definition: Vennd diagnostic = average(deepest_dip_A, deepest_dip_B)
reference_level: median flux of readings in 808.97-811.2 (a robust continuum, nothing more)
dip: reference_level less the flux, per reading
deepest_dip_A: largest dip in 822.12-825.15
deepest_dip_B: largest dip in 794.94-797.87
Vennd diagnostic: 2.1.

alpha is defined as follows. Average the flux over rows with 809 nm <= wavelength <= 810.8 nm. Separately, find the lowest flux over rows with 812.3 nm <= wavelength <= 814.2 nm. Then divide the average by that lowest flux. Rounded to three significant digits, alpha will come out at 0.968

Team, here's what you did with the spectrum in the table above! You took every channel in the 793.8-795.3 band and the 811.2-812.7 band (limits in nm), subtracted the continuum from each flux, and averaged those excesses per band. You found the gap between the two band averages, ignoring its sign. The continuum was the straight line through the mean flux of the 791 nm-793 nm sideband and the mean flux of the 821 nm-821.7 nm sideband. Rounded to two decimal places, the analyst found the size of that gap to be 0.34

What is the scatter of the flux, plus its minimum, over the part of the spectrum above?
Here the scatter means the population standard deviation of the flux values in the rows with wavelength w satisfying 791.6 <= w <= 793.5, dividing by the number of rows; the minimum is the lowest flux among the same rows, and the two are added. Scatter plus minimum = 9.7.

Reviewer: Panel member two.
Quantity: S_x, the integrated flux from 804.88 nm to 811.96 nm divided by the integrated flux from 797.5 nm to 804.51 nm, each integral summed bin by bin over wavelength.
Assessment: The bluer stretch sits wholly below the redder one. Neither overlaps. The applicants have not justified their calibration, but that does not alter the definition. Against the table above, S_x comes 1.01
